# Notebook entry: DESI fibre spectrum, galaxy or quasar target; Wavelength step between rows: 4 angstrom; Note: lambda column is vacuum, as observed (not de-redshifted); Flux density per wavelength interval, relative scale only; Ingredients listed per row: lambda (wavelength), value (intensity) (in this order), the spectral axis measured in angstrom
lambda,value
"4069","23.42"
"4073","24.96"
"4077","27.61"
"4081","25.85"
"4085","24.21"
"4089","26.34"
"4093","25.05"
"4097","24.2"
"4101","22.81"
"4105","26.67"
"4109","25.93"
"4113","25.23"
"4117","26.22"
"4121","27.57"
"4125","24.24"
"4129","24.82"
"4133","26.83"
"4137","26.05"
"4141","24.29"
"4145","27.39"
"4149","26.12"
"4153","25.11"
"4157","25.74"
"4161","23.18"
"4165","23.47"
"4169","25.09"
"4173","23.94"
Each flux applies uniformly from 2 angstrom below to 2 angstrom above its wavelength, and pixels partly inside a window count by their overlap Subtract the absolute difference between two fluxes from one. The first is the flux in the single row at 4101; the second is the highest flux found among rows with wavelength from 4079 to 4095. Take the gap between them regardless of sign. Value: -2.5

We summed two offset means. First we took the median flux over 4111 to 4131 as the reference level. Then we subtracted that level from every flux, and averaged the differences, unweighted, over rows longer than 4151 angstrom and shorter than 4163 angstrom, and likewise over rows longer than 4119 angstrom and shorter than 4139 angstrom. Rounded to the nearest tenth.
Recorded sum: 0.1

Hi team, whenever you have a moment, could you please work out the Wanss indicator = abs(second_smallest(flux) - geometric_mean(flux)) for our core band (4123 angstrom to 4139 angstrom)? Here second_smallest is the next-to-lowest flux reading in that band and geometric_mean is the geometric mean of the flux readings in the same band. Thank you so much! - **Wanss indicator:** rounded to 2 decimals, 0.64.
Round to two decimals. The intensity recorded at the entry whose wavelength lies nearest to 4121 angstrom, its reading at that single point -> 27.57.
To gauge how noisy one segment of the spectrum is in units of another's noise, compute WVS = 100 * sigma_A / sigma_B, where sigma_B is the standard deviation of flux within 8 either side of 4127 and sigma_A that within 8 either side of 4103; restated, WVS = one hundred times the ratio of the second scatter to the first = 109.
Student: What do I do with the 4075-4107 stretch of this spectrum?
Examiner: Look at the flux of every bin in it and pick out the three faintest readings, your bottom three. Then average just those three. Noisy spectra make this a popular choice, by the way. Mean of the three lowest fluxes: 23.7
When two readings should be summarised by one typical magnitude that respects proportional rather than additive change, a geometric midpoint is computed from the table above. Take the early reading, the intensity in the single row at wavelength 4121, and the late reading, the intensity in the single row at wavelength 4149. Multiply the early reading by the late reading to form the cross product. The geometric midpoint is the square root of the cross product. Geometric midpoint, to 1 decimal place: 26.8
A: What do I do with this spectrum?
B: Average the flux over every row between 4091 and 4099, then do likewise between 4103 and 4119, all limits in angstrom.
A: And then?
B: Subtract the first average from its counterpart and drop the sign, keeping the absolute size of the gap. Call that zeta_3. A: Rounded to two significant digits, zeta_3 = 1.4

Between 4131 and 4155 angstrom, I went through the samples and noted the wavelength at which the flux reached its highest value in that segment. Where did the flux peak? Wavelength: 4145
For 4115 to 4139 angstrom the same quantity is 4121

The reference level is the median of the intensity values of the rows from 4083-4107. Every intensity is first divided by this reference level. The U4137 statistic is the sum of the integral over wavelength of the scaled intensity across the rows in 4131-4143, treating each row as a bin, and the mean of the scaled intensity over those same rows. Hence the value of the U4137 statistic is 13.58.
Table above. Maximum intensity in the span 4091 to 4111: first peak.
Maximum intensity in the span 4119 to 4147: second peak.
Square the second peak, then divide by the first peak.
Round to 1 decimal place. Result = 28.5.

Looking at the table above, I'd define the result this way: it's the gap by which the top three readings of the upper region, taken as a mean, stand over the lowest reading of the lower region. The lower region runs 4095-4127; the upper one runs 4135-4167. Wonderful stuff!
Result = 3.7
